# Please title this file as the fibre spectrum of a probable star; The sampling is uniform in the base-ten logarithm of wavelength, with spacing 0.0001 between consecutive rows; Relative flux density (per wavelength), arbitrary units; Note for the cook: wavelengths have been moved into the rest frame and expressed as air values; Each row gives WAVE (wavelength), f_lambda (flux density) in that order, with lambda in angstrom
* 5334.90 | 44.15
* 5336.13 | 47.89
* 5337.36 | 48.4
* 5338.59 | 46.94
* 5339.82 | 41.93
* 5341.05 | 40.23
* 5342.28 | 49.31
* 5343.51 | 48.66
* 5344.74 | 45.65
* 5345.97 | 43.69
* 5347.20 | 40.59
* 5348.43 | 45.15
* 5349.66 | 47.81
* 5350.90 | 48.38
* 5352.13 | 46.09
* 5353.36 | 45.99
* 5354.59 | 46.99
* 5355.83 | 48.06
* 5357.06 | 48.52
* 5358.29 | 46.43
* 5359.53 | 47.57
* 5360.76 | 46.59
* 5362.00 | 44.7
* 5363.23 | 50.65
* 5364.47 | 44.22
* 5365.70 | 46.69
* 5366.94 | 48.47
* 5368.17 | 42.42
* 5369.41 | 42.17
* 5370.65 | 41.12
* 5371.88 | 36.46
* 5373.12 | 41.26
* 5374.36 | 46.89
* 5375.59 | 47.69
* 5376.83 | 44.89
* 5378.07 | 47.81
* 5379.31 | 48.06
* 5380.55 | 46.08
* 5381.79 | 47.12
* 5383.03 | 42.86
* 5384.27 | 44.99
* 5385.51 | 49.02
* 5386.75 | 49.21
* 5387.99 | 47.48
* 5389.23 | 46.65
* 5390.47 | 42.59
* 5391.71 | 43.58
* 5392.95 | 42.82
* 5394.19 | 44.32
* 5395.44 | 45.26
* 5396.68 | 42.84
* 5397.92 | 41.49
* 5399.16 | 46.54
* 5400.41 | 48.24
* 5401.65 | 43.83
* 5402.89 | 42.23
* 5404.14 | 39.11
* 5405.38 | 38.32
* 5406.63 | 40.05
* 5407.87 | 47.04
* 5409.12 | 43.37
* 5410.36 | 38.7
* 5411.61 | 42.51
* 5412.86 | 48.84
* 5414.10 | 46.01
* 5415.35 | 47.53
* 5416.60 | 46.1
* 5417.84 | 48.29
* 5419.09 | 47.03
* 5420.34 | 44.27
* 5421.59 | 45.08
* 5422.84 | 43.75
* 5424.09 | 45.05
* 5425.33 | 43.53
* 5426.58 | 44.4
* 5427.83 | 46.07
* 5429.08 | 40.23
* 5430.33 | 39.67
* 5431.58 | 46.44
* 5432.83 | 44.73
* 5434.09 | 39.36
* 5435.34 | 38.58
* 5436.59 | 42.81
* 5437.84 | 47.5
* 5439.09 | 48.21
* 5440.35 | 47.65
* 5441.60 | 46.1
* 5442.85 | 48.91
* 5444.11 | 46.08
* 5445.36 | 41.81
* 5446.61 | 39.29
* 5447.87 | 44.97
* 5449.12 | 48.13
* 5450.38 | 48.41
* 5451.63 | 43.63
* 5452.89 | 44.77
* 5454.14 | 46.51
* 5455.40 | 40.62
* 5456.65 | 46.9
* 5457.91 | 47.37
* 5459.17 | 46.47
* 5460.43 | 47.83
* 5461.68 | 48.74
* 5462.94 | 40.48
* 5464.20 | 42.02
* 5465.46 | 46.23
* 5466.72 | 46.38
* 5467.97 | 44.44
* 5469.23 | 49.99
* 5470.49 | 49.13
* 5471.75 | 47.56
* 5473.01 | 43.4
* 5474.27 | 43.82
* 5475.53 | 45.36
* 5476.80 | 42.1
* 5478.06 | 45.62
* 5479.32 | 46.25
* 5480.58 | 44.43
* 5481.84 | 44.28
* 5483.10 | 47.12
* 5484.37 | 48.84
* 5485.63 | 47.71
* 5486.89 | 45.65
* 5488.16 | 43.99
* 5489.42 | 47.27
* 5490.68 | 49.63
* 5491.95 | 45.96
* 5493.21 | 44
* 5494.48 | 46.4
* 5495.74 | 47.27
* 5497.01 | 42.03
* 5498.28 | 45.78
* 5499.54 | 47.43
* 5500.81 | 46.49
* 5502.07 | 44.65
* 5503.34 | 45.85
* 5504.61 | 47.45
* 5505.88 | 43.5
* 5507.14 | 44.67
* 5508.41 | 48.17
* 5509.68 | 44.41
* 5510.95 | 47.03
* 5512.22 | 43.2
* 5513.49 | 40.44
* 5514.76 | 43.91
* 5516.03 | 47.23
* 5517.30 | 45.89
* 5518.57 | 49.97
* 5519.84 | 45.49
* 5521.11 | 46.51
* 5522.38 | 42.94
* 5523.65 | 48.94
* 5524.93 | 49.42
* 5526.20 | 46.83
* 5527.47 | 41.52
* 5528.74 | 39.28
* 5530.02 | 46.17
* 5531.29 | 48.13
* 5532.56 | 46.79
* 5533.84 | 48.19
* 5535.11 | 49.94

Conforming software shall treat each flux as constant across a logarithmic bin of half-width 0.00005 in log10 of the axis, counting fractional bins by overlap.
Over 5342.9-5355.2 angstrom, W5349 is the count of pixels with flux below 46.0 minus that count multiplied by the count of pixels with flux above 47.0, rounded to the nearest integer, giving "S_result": -10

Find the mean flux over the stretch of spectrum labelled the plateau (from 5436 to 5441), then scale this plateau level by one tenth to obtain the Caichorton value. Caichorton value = 4.7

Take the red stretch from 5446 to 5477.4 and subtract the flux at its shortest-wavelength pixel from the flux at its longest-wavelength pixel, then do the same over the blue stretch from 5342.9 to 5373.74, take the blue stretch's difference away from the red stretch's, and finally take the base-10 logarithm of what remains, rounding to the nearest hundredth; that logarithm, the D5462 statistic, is 1.01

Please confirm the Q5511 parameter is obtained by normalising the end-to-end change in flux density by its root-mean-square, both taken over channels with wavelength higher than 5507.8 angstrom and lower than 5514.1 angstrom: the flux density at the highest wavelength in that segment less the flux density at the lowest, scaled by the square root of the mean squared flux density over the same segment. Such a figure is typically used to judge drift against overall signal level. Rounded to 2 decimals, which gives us -0.17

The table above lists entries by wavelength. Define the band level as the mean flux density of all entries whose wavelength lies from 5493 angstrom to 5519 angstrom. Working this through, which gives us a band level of 45.5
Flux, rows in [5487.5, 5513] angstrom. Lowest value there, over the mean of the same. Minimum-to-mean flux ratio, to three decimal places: 0.919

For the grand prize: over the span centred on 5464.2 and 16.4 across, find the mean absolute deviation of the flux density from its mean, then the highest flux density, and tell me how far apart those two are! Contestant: 48.1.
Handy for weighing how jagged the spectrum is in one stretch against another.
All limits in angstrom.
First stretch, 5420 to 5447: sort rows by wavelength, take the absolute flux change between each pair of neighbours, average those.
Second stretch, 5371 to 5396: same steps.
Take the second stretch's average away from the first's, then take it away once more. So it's -1.9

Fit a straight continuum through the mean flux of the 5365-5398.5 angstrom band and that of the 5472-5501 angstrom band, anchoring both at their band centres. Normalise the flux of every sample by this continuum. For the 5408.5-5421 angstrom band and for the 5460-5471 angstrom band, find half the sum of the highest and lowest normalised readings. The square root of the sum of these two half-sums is 1.40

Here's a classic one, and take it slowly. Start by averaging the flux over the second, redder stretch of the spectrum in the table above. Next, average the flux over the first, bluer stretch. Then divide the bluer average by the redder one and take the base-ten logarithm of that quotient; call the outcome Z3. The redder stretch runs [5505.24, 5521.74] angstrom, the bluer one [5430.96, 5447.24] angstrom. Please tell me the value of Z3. -0.010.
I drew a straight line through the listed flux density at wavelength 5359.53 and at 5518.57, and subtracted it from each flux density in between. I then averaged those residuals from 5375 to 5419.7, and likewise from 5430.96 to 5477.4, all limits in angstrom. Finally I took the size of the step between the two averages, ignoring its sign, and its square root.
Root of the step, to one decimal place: 0.8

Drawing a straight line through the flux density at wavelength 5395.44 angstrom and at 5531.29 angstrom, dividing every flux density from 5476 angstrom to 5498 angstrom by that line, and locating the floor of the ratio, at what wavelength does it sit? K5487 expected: 5497.01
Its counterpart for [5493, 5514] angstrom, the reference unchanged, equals 5513.49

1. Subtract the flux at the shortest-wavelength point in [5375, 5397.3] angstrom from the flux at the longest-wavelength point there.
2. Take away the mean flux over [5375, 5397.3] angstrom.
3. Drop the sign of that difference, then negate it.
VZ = -50.6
